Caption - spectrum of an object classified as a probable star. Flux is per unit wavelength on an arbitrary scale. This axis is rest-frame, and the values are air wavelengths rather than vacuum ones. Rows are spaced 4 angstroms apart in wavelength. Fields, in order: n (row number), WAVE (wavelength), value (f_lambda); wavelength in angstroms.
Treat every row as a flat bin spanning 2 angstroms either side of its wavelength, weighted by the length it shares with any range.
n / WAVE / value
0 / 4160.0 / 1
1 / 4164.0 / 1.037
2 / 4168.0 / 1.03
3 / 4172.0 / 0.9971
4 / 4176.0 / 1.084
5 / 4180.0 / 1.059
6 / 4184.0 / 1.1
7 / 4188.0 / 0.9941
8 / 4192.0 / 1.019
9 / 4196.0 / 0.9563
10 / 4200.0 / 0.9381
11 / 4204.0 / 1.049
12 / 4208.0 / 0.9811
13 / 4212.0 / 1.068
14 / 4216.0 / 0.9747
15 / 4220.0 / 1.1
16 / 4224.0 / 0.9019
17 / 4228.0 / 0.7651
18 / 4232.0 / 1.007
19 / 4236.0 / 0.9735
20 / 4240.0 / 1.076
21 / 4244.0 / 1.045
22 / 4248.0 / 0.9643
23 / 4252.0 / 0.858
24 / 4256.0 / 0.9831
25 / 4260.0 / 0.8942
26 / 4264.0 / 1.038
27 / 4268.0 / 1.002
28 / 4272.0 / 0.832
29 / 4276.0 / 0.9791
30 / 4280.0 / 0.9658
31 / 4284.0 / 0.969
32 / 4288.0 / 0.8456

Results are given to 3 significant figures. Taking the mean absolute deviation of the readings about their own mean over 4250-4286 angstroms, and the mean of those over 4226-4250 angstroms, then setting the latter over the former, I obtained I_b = 17.1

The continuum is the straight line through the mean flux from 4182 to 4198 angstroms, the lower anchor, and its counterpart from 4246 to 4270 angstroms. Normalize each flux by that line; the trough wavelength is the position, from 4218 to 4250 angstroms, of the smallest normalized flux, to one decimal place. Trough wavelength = 4228.0 angstroms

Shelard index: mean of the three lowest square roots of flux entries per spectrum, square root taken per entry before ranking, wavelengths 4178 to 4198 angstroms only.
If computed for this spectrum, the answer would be 0.995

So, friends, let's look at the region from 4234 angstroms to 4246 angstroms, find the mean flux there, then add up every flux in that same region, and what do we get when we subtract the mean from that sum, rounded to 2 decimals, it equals 2.06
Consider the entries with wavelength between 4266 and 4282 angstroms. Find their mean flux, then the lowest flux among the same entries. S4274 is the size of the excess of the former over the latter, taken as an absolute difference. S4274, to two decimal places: 0.11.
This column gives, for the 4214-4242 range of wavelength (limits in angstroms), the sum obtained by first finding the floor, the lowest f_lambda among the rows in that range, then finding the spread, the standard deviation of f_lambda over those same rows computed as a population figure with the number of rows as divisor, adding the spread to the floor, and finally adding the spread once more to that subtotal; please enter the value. 0.97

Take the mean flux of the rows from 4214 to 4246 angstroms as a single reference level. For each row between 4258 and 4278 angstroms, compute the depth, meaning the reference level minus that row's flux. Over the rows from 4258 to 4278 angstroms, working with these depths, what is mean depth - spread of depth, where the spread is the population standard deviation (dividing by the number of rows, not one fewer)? -0.044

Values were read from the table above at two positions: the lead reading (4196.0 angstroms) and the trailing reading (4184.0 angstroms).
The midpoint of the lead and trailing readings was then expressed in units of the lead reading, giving 1.08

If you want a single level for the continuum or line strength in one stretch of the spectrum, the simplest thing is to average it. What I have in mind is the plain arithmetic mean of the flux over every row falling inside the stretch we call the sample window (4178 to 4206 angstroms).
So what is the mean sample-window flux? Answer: 1.02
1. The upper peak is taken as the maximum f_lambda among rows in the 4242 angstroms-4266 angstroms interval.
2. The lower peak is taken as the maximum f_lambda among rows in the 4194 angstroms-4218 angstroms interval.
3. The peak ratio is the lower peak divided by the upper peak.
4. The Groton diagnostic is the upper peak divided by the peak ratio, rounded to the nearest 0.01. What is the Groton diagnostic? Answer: 1.02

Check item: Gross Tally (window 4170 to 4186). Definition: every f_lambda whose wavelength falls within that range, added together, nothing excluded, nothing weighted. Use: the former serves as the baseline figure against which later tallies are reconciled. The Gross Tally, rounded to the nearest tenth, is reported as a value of 4.2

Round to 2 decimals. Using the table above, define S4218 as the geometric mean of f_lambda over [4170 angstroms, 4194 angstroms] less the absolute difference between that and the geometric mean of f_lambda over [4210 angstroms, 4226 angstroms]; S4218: 1.01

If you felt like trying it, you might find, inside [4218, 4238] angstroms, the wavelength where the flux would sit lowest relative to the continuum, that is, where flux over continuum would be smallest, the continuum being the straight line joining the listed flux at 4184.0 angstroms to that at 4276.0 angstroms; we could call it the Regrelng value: 4228.0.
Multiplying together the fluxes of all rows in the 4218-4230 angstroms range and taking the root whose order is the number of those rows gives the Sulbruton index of 0.91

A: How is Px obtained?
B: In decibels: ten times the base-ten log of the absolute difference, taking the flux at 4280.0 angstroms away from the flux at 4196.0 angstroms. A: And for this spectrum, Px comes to -20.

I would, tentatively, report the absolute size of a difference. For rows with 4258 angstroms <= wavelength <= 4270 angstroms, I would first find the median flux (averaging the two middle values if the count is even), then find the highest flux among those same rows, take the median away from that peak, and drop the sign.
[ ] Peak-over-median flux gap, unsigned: 0.036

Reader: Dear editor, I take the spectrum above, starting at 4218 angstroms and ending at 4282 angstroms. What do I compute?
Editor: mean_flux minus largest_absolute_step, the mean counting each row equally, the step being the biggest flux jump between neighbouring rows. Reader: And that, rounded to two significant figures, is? 0.72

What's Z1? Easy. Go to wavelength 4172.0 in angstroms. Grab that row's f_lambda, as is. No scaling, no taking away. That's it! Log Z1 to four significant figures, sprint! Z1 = 0.9971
